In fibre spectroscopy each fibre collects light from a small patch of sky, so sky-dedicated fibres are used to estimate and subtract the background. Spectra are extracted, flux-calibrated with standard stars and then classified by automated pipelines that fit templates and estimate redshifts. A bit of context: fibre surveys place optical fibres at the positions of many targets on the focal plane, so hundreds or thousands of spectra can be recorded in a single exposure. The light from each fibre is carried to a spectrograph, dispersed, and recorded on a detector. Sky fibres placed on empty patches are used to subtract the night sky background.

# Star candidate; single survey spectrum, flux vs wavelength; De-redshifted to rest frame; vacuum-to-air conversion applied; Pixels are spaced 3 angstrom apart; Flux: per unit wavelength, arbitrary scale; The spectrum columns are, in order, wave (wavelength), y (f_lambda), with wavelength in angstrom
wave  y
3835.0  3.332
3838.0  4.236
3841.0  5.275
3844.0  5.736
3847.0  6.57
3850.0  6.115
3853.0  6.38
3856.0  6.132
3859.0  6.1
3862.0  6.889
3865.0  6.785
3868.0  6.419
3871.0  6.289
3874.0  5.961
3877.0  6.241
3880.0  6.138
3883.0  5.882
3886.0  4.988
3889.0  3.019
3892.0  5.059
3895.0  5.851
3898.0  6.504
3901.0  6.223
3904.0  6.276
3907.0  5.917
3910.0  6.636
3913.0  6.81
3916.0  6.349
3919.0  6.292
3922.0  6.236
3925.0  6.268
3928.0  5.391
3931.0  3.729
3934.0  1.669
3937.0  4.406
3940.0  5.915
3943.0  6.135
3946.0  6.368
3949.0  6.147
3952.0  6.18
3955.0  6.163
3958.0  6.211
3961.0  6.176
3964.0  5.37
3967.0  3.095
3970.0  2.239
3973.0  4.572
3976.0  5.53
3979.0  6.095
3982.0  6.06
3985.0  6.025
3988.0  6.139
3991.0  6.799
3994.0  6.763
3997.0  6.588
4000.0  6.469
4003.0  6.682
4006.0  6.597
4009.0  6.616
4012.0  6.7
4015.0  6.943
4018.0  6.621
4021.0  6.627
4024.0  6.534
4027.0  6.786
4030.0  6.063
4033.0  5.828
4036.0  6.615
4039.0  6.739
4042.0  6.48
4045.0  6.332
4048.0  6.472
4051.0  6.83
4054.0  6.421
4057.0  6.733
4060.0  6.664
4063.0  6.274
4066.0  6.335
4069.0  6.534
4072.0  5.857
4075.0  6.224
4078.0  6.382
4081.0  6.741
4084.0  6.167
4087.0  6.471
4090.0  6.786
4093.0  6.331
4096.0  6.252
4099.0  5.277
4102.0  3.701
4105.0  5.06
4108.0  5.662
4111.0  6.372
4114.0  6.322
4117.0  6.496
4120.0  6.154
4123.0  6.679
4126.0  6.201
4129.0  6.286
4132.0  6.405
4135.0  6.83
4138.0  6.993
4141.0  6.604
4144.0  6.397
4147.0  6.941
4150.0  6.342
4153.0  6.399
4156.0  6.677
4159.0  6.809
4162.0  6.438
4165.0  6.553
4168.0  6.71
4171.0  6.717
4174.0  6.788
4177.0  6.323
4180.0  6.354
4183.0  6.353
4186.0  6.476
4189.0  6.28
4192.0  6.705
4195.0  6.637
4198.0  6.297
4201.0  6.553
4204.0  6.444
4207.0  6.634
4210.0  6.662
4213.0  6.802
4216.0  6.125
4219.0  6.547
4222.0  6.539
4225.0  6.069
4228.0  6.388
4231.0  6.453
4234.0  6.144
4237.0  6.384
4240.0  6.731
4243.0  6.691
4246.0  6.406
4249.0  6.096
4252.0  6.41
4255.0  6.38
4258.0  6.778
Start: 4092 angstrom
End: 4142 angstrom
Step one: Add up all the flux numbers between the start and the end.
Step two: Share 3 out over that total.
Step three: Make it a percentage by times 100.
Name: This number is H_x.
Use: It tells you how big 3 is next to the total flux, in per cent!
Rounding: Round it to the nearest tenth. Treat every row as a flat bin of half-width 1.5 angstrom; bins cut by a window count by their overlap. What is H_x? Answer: 2.9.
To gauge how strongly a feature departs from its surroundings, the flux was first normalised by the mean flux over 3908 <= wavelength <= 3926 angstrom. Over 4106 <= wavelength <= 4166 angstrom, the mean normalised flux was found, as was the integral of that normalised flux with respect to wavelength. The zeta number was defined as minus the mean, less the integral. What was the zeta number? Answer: -61.4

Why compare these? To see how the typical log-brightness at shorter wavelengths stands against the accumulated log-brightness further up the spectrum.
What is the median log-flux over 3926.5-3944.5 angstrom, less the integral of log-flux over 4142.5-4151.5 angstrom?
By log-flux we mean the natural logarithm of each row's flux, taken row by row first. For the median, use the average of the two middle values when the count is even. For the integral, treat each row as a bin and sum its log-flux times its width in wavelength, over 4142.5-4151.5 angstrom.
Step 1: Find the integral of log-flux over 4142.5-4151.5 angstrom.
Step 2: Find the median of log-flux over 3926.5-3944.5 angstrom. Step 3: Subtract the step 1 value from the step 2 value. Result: -15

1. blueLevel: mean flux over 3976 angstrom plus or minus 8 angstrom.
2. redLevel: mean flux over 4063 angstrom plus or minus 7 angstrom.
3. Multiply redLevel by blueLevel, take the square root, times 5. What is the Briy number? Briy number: 28.2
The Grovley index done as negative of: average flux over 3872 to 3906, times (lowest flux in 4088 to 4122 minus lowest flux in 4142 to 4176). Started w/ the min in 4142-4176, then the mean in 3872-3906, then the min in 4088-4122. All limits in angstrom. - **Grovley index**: 15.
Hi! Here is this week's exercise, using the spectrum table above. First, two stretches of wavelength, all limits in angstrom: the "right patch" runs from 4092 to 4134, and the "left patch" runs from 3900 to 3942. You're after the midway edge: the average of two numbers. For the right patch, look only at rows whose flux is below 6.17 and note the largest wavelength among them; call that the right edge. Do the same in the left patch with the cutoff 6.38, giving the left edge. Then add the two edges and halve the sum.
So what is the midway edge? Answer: 4030.0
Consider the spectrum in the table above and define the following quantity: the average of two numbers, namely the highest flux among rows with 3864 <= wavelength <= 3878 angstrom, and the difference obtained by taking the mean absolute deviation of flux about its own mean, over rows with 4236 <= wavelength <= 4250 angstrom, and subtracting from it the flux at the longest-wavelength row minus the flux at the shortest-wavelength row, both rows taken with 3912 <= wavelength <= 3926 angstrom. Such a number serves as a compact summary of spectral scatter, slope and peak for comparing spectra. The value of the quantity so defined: 3.76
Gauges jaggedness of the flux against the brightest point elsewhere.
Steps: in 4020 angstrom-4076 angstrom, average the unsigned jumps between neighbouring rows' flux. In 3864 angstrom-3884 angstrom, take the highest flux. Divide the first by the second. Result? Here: 0.046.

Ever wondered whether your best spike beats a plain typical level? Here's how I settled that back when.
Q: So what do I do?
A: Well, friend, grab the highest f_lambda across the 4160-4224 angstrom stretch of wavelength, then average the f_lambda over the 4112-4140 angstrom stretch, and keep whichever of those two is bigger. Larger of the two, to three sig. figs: 6.80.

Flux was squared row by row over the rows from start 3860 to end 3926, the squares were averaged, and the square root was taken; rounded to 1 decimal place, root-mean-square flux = 6.1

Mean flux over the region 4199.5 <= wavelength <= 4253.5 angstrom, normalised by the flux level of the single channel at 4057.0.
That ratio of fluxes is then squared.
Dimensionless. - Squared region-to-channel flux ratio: 0.92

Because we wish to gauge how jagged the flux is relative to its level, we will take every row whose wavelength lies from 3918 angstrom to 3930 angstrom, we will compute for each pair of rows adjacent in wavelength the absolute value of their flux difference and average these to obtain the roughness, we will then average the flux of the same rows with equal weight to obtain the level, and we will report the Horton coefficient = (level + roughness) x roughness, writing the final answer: 2.0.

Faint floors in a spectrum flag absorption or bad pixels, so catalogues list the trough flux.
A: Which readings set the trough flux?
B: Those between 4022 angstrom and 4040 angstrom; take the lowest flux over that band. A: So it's 5.828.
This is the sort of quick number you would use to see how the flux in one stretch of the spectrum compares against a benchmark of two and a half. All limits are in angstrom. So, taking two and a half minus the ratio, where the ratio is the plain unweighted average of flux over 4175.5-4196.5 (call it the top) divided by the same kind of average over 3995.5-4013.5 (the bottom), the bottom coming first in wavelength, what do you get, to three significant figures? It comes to 1.52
